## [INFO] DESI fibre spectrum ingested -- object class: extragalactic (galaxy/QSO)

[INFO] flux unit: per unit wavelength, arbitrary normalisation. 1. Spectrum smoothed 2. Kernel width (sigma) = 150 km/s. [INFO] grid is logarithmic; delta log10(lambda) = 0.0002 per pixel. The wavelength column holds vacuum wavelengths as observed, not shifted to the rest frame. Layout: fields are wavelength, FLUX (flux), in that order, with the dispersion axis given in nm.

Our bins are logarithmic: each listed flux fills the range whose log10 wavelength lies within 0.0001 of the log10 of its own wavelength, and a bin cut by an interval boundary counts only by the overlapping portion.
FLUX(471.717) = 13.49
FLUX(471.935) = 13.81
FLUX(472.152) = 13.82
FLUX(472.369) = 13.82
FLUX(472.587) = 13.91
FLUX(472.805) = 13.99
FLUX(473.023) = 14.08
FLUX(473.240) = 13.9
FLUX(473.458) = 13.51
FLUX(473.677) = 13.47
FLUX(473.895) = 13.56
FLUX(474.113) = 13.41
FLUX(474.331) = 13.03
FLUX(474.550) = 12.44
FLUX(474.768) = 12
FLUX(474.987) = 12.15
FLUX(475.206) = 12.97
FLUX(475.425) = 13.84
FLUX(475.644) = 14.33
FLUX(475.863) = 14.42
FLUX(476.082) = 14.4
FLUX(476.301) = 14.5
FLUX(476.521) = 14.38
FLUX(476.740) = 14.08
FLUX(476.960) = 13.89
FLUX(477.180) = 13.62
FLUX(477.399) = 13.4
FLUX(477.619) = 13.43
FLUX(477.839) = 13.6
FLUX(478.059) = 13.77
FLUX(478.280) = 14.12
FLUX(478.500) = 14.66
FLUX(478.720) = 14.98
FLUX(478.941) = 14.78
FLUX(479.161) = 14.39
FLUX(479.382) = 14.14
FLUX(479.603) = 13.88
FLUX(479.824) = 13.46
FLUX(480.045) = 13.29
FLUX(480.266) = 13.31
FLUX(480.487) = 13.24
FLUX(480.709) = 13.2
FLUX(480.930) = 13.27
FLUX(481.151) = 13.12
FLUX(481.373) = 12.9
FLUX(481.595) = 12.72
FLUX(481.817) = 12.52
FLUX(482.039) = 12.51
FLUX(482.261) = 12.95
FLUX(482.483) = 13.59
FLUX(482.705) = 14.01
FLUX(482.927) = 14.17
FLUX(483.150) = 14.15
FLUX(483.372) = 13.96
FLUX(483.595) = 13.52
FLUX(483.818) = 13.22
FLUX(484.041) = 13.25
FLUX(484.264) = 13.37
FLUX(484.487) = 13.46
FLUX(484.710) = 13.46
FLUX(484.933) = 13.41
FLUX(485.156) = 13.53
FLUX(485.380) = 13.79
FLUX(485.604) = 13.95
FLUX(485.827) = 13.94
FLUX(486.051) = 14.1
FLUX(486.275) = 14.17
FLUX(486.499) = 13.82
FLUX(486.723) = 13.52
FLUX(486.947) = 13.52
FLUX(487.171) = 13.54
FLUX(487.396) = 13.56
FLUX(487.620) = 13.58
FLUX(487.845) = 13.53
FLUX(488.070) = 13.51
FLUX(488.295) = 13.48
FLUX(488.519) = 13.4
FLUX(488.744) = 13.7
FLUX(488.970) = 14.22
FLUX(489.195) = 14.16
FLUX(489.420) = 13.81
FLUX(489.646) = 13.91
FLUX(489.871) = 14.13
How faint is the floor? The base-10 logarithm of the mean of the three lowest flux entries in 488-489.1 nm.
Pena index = 1.13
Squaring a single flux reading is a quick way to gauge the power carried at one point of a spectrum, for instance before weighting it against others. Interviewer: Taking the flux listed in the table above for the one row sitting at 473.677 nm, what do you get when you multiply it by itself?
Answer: 181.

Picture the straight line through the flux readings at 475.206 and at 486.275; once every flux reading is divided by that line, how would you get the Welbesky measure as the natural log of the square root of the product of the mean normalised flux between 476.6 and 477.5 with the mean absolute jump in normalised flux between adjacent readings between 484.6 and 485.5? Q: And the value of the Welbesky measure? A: -2.3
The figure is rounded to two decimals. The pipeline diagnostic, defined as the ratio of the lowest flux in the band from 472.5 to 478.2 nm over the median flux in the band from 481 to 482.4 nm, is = 0.94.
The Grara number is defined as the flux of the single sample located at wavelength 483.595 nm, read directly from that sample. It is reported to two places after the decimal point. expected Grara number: 13.52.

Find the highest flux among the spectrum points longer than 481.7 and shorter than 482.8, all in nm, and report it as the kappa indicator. 14.01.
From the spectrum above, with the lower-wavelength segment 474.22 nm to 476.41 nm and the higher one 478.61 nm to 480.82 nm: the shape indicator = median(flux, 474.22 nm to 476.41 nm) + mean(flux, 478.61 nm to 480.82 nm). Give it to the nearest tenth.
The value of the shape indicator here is 27.3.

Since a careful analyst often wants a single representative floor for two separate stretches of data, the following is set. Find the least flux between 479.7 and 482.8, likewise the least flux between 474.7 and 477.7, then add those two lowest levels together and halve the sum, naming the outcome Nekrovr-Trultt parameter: 12.3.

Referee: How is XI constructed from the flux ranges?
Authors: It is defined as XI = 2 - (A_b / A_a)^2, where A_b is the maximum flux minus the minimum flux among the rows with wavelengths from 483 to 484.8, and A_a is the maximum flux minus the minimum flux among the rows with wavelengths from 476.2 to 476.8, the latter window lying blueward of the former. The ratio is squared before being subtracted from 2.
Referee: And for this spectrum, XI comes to -2.9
